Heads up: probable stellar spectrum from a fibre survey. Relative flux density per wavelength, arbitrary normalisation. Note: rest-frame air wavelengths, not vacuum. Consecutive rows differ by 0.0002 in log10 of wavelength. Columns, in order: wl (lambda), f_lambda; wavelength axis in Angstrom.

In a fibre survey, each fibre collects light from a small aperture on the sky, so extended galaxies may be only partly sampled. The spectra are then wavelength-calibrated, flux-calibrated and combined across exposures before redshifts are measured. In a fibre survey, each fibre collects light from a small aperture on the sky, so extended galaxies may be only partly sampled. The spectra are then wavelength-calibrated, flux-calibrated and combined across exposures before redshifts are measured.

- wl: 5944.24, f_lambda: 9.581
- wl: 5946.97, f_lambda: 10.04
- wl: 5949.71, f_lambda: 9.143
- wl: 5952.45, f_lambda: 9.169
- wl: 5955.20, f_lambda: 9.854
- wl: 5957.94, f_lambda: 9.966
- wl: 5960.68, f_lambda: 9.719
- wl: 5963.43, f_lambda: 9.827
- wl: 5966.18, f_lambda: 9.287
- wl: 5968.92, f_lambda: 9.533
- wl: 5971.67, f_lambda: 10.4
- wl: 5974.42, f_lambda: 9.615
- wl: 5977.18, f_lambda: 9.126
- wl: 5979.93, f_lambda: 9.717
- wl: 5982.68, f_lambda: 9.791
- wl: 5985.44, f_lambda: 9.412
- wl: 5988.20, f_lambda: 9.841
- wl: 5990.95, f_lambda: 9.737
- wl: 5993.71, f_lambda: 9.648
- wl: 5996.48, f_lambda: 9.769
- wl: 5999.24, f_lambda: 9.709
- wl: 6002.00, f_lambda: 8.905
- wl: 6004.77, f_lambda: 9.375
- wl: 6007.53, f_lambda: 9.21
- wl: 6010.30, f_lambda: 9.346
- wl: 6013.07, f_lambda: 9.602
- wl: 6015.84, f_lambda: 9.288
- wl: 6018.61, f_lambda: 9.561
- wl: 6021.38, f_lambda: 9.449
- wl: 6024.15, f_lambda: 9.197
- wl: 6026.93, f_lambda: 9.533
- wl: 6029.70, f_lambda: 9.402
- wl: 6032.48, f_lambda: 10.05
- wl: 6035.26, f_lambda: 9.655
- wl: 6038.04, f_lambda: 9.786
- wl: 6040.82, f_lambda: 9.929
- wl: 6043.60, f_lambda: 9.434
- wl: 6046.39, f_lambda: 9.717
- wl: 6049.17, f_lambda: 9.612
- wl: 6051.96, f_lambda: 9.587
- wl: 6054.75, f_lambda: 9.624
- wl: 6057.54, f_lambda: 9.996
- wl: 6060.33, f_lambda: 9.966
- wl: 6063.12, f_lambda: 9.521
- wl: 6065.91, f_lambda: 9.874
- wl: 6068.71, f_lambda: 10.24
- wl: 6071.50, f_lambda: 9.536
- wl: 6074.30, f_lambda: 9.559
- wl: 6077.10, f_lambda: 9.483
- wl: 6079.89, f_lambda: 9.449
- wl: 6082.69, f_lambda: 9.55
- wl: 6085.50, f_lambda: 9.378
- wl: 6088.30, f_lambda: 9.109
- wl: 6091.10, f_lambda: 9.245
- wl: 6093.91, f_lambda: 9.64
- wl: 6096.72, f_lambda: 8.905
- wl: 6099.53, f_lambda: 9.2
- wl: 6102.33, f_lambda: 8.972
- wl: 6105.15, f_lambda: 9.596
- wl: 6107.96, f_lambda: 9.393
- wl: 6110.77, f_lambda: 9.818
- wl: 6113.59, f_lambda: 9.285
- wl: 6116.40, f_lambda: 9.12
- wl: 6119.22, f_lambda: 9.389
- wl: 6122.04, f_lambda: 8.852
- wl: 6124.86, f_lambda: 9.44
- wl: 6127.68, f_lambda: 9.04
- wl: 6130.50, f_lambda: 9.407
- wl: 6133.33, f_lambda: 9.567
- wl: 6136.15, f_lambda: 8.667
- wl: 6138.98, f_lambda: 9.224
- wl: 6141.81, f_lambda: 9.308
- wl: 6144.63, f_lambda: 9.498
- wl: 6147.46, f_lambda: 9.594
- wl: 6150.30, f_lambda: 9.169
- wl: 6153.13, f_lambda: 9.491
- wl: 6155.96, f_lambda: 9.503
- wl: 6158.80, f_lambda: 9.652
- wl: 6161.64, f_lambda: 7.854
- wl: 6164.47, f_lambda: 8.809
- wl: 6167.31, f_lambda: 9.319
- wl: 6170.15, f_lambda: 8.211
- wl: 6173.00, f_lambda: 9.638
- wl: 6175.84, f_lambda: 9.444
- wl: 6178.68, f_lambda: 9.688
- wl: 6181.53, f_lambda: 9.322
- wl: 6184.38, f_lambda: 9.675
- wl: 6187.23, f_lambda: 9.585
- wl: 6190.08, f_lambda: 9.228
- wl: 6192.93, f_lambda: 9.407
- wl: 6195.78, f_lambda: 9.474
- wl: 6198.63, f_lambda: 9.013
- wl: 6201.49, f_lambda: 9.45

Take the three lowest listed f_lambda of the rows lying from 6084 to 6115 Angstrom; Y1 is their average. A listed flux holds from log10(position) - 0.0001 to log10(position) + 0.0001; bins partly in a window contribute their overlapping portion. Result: 9.0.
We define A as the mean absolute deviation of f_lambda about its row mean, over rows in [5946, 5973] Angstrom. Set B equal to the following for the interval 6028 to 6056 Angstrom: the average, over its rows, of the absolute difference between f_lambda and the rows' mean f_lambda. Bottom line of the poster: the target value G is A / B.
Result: 2.2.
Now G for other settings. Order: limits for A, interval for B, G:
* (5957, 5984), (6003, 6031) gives 2.2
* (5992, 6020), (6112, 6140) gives 1.0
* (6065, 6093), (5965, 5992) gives 0.8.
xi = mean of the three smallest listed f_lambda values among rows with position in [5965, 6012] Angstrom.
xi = 9.1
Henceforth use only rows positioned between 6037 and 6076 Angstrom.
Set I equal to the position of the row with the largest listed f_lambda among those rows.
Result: 6068.71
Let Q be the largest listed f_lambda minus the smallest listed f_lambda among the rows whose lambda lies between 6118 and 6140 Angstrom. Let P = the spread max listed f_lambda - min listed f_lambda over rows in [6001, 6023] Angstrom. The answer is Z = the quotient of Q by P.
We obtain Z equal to 1.3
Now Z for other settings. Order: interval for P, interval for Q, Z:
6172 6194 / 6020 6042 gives 1.9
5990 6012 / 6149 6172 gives 2.1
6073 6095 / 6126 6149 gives 1.7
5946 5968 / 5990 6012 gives 1.0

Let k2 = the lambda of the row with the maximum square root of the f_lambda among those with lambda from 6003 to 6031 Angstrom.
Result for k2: 6013.07 Angstrom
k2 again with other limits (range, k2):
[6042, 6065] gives 6057.54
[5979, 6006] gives 5988.20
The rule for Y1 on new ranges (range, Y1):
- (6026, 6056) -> 9.5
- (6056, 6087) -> 9.4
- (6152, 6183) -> 8.3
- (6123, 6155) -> 9.0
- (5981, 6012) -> 9.2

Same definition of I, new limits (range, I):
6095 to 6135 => 6110.77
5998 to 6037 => 6032.48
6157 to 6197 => 6178.68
